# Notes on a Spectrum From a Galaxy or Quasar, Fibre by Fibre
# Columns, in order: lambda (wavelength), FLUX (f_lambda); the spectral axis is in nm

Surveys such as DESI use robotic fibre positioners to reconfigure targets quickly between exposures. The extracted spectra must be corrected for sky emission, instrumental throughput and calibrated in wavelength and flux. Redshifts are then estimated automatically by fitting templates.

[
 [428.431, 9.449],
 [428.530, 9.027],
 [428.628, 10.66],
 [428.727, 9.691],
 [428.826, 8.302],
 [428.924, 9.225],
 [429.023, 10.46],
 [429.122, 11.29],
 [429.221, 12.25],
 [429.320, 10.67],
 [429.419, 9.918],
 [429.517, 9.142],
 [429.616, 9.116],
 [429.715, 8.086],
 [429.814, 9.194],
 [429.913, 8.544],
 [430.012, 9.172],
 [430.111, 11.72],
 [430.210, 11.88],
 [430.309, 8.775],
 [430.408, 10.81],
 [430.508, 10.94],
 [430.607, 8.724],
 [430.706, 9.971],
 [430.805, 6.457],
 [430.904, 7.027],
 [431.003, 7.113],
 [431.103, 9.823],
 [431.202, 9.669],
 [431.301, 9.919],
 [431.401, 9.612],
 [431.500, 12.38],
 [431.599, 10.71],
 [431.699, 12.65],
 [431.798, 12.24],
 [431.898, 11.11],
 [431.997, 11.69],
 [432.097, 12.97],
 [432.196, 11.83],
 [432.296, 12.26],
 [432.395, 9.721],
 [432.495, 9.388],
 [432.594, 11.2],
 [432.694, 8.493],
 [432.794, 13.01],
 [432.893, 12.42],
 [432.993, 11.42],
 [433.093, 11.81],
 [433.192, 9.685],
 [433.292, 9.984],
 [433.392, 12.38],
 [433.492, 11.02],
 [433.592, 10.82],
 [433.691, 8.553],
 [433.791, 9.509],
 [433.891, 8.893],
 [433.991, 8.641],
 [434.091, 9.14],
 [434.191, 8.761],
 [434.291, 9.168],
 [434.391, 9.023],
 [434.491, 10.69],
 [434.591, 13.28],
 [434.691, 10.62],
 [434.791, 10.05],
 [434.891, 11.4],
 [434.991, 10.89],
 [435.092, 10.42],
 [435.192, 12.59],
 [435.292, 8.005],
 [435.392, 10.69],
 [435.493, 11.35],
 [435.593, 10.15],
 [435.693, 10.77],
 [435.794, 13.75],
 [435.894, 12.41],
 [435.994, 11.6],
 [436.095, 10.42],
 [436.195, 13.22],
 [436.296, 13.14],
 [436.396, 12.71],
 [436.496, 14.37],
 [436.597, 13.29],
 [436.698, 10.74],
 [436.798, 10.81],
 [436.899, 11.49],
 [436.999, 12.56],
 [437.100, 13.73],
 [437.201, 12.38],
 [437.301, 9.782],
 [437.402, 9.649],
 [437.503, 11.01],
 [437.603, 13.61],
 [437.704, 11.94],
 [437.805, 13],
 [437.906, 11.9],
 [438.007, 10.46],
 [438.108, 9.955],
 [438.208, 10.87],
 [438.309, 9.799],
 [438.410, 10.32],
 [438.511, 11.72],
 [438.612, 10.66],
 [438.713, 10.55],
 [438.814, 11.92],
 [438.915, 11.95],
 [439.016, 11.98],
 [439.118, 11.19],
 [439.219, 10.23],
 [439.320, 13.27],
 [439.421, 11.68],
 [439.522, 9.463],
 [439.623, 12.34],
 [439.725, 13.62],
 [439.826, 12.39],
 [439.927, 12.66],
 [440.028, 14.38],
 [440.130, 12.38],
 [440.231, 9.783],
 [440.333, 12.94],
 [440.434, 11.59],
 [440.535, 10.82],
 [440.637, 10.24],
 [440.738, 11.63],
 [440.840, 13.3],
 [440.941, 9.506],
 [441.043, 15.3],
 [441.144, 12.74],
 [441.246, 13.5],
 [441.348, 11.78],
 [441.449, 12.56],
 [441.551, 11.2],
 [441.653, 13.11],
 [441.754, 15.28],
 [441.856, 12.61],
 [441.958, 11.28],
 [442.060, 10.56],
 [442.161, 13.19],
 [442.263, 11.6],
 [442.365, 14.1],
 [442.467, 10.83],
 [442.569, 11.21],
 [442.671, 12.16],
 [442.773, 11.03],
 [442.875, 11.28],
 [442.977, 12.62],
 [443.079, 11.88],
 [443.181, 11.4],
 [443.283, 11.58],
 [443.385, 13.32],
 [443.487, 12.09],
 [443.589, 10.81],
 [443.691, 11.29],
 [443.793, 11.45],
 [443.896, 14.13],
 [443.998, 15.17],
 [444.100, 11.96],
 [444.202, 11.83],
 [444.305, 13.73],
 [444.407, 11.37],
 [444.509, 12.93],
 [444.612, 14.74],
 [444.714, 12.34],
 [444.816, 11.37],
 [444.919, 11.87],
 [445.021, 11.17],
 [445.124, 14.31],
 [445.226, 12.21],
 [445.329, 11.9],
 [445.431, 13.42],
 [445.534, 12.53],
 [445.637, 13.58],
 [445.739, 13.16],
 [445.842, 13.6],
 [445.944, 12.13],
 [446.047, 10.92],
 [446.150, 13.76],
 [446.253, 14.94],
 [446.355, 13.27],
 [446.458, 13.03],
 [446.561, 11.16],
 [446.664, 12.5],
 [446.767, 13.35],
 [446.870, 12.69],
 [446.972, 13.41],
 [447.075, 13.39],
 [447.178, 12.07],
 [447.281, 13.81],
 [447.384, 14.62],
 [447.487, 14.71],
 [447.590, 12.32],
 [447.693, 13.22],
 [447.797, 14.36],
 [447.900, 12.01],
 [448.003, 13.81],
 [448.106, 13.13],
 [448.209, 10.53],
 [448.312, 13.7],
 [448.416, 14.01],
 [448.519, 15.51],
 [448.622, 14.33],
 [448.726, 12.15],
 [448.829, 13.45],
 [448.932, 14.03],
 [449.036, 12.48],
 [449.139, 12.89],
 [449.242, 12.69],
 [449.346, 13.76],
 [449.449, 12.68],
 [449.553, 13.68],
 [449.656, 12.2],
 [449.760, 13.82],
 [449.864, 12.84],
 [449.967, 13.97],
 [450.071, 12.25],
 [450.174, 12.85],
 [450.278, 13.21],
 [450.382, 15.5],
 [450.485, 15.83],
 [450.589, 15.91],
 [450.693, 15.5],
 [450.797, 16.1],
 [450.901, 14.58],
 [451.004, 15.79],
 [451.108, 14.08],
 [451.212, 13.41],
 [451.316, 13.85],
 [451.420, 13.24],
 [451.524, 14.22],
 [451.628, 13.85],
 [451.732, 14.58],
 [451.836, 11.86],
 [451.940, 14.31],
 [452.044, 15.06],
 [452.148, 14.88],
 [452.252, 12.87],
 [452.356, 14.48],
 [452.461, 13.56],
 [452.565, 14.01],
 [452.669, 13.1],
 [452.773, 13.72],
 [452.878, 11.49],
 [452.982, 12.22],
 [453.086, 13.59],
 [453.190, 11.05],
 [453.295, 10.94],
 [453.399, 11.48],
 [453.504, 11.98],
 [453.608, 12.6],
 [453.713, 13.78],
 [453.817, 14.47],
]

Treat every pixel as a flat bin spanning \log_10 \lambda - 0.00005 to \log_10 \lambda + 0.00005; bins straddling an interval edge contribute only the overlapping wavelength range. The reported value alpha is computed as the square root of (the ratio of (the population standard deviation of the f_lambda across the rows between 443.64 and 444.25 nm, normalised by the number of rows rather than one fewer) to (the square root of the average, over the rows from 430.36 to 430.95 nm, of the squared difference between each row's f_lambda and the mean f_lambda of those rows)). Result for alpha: 0.92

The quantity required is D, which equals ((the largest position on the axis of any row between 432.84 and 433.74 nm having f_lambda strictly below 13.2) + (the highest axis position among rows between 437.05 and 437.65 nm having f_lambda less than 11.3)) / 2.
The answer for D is 435.60 nm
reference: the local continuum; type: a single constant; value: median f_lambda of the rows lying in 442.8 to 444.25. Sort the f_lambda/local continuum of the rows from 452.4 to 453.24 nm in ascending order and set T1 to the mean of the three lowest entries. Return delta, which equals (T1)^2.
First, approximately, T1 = 0.98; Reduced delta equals 1.0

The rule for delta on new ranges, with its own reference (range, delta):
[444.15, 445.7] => 0.9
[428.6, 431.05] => 0.3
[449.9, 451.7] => 1.2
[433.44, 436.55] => 0.5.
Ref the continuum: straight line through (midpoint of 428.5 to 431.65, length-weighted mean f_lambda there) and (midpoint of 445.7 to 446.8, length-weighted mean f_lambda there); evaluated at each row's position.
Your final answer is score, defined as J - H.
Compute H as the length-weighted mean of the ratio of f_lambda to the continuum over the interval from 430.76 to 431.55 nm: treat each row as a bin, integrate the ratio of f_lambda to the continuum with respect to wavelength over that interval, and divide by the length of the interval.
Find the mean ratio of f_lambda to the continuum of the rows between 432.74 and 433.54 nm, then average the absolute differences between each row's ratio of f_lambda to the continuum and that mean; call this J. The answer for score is -0.816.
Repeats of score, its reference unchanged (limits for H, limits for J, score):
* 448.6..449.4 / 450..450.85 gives -0.883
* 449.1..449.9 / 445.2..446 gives -0.919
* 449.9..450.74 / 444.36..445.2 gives -0.961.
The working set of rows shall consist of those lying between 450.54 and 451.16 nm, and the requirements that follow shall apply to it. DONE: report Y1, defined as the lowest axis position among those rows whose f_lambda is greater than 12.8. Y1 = 450.589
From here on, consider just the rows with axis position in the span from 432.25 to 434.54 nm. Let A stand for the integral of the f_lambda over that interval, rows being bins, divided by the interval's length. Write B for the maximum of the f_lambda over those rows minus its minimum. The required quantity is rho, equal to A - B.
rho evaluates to 6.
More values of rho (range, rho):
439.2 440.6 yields 7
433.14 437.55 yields 5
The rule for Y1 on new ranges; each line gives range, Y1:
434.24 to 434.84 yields 434.591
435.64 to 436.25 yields 435.794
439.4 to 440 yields 439.725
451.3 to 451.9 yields 451.316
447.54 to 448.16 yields 447.693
